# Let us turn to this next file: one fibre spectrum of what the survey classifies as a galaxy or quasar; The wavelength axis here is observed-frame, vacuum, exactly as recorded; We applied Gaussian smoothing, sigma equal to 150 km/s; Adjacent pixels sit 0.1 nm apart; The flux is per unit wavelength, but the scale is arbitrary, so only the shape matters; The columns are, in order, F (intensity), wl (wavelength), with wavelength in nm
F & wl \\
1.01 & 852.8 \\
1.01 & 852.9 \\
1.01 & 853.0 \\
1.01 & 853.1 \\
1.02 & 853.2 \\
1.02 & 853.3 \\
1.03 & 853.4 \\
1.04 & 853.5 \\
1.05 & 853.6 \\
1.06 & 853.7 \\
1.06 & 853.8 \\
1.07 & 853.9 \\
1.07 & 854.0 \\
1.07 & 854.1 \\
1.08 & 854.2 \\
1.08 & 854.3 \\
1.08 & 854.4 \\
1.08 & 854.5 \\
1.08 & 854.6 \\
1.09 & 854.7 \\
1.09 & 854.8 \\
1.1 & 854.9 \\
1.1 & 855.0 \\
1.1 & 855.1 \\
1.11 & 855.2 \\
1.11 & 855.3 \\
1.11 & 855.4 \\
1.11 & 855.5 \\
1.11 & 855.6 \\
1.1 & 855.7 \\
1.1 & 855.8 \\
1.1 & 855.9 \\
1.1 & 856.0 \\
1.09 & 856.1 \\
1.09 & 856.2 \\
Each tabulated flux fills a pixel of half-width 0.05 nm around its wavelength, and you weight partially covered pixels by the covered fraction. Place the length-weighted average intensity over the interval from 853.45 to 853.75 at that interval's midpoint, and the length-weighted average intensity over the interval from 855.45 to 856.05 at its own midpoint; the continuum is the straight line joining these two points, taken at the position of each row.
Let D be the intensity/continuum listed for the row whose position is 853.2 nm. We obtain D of 0.98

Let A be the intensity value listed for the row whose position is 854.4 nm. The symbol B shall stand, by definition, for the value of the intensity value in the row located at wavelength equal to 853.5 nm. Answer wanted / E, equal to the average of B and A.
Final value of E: 1.06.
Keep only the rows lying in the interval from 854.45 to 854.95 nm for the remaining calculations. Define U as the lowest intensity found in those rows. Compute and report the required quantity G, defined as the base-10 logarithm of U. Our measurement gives 0.033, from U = 1.08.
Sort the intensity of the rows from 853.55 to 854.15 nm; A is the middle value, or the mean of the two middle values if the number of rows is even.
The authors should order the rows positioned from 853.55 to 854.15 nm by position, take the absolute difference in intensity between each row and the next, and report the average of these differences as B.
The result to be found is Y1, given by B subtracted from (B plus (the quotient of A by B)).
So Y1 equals 266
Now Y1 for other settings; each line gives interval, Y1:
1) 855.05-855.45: 333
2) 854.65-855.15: 440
